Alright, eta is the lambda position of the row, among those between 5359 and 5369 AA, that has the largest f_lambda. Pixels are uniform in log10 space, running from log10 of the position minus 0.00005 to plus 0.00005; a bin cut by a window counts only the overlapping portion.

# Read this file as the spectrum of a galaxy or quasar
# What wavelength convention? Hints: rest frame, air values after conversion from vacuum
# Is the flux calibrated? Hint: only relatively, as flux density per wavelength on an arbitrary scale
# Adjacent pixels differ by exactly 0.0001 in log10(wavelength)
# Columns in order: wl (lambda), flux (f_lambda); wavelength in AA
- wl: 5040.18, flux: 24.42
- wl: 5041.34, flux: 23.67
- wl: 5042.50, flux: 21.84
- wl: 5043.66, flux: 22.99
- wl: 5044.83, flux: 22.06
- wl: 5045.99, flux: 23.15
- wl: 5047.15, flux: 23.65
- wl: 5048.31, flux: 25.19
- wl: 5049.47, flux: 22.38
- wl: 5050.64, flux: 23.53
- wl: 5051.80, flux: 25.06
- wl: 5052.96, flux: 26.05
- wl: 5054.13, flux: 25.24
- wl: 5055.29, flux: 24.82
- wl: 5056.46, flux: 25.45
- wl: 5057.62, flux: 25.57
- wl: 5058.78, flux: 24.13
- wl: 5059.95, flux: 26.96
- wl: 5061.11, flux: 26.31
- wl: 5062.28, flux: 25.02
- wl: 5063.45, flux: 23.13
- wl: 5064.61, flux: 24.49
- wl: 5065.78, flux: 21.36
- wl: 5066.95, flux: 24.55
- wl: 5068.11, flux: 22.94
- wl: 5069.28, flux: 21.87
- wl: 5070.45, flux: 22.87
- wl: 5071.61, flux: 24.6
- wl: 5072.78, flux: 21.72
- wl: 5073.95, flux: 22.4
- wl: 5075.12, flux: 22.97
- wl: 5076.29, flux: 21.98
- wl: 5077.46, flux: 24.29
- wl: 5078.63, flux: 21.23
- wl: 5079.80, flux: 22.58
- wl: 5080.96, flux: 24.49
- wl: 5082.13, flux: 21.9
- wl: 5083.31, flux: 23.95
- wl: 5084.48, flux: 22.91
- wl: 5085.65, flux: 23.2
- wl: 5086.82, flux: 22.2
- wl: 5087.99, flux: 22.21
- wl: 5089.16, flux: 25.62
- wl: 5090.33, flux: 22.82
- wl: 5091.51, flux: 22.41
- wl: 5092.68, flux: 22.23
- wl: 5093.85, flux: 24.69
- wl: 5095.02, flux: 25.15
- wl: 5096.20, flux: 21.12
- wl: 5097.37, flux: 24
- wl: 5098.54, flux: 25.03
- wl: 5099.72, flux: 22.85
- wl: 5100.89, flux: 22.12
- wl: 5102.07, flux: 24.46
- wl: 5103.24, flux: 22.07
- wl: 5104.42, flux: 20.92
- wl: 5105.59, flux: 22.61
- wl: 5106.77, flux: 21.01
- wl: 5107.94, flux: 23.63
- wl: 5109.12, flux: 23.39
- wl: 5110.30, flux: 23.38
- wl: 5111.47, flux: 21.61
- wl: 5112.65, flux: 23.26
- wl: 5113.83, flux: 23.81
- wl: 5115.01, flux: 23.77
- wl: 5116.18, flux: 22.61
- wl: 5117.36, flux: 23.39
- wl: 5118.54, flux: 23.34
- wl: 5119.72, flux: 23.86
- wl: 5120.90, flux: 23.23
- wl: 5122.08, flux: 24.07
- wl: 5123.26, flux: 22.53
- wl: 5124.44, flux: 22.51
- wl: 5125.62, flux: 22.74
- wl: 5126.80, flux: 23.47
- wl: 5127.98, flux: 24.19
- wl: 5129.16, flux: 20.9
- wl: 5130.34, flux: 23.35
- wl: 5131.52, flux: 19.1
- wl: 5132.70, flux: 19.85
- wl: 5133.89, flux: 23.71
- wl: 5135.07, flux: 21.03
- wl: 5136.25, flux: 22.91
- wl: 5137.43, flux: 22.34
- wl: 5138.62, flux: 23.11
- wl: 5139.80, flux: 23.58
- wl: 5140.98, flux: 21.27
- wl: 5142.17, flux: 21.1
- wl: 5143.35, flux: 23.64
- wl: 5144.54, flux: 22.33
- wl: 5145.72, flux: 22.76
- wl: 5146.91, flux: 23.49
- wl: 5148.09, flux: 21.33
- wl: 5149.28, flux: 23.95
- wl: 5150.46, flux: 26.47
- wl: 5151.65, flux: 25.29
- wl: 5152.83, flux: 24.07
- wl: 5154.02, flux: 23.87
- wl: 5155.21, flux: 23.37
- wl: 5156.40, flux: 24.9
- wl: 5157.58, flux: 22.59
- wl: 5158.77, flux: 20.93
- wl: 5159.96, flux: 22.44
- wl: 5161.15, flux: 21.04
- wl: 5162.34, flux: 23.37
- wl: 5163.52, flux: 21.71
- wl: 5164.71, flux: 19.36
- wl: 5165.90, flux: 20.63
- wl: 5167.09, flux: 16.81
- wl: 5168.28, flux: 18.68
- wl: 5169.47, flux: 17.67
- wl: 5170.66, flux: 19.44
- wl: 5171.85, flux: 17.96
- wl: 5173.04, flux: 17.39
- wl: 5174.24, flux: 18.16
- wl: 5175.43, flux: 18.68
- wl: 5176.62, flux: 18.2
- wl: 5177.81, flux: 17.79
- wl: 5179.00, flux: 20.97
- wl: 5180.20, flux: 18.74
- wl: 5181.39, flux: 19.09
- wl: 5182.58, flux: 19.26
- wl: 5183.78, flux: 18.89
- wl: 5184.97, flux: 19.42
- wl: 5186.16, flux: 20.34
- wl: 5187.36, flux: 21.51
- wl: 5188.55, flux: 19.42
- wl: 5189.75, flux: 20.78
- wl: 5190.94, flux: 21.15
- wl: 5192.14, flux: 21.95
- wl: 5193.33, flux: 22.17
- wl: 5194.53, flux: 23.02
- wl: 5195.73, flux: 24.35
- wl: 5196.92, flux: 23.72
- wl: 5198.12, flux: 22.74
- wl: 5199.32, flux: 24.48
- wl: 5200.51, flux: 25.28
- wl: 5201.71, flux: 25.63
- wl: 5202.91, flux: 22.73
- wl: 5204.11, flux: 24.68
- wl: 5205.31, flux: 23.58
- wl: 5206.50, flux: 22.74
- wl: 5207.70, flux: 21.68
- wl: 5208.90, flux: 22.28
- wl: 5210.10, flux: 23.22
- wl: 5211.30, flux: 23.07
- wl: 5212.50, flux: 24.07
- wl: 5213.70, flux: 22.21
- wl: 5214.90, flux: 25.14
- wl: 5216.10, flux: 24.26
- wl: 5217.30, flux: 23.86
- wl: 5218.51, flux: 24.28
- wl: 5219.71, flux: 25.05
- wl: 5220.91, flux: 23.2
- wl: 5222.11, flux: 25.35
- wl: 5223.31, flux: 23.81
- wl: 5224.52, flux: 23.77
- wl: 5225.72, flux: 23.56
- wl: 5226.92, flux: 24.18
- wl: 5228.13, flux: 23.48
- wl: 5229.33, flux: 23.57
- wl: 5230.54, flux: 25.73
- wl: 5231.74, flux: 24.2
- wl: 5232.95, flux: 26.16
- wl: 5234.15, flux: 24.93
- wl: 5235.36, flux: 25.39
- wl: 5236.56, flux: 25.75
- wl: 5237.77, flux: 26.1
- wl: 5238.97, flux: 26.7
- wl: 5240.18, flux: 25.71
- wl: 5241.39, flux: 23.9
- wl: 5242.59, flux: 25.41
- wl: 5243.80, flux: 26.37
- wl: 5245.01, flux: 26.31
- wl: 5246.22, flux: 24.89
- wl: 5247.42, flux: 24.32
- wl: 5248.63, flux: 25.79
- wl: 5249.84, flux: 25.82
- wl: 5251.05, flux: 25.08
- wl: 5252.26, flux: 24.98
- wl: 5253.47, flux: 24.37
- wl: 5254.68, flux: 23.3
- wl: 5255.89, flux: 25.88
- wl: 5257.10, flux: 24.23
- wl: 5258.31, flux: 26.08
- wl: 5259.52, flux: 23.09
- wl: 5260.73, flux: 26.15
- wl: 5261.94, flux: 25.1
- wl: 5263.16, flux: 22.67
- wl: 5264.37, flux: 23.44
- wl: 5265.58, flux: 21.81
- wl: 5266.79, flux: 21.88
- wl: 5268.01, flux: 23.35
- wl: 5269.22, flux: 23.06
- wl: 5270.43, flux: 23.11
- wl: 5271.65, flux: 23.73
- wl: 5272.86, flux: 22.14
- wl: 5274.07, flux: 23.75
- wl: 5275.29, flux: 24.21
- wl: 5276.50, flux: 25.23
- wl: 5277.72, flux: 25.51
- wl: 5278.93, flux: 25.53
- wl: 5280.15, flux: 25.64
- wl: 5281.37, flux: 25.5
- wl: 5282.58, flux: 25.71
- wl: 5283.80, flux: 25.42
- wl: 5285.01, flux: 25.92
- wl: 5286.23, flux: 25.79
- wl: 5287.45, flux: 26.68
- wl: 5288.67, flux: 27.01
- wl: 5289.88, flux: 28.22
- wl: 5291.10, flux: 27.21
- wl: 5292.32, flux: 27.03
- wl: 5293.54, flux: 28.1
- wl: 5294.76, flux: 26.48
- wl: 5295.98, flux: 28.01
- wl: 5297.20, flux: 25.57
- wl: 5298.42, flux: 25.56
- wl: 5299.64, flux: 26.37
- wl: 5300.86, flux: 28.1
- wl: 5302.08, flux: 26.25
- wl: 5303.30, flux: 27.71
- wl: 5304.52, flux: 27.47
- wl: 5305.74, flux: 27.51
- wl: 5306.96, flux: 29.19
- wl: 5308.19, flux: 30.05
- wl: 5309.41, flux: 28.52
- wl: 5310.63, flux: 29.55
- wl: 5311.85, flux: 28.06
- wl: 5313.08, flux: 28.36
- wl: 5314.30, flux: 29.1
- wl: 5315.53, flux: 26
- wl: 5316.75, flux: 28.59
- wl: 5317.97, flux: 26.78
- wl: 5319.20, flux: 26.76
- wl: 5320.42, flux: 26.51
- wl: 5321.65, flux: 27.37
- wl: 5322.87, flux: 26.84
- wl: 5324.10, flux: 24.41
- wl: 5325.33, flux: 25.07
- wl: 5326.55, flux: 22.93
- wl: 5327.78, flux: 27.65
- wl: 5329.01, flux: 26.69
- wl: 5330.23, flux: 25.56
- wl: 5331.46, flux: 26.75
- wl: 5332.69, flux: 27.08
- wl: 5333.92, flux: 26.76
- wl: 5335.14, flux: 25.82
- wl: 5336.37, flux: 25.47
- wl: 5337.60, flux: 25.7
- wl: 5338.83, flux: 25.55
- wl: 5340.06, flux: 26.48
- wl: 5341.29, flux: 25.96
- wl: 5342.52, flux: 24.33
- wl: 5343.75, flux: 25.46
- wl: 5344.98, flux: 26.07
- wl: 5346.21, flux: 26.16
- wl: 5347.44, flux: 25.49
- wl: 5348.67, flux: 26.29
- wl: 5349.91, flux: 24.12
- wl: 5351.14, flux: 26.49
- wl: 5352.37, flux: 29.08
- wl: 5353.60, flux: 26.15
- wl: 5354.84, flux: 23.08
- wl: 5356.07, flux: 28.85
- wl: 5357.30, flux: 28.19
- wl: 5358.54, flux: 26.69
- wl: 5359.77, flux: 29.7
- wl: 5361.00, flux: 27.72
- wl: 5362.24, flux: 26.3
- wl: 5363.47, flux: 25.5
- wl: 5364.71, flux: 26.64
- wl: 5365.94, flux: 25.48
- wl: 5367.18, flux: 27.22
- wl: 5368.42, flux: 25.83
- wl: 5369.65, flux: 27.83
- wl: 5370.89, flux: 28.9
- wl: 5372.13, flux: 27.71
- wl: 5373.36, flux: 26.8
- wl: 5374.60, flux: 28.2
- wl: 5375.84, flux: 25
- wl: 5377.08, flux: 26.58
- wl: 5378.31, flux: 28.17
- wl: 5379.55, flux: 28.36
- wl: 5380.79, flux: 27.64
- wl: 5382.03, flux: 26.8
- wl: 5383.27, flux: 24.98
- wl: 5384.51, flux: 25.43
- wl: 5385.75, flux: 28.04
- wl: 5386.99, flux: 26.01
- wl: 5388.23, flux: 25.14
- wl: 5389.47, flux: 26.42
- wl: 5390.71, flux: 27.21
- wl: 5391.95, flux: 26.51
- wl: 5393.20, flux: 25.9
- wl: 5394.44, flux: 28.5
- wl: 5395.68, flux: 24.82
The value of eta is 5359.77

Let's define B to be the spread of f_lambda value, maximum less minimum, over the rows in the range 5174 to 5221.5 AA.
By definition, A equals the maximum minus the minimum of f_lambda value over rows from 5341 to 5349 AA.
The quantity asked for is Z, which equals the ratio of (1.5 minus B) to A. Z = -3.2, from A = 2.0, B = 8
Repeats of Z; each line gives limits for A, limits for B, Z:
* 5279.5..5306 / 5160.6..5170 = -1.8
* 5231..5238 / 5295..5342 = -2.9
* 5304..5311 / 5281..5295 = -0.5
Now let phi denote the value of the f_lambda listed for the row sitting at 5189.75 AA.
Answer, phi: 20.78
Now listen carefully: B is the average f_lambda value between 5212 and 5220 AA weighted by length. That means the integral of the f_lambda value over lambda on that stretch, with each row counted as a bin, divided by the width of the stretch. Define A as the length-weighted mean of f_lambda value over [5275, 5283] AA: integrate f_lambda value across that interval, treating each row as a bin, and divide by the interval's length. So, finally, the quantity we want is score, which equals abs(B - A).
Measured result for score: 1.3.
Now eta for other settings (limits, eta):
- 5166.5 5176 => 5170.66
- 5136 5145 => 5143.35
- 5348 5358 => 5352.37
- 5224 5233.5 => 5232.95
